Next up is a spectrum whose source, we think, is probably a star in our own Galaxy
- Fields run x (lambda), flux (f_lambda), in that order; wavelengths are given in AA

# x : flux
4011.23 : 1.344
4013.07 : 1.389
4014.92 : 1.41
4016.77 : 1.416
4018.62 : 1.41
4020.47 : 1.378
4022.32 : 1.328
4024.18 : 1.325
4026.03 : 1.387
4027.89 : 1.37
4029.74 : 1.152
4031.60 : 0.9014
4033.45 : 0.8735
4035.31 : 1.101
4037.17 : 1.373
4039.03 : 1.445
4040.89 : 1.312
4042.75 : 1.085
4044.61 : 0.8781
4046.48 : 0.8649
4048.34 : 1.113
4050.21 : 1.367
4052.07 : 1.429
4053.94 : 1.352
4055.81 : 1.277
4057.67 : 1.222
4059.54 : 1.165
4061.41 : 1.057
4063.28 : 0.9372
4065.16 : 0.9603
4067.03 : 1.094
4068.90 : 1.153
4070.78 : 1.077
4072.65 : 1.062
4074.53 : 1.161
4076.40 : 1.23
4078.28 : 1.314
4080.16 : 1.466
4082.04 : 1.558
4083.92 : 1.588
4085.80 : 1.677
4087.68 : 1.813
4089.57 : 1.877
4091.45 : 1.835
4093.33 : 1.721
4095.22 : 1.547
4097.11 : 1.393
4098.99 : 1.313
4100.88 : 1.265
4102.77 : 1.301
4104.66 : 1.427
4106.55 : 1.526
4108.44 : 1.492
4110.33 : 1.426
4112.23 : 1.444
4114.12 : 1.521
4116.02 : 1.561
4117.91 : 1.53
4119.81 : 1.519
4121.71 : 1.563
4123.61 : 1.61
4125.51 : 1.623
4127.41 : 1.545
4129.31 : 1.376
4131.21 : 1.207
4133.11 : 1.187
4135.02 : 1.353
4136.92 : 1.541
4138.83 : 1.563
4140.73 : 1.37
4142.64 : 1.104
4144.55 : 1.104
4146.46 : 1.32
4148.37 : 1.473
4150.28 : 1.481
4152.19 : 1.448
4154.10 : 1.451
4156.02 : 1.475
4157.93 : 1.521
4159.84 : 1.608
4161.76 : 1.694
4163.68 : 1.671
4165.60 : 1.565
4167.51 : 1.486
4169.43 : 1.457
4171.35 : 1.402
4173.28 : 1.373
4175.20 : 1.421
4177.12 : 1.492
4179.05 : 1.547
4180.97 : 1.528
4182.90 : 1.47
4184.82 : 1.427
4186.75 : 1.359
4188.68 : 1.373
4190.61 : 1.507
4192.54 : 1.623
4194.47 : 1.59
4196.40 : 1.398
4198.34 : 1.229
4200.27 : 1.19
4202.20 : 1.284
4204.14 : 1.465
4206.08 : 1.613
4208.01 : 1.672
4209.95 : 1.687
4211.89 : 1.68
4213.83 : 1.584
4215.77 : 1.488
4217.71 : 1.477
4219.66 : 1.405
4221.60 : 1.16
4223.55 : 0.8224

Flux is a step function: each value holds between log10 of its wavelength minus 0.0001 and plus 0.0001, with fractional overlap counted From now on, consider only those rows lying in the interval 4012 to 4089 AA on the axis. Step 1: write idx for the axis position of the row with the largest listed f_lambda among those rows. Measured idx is 4087.68 AA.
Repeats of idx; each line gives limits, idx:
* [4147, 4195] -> 4161.76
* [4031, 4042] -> 4039.03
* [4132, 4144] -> 4138.83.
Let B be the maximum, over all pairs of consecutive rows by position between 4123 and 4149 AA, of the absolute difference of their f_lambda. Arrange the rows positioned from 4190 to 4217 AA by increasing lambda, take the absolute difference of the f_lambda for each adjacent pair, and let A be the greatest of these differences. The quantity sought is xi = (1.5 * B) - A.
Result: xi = 0.21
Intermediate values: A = 0.19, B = 0.27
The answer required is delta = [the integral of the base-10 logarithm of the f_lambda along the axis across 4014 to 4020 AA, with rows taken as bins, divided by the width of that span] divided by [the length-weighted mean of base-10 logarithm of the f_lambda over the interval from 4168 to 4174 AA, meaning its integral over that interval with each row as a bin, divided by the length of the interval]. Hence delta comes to 1.0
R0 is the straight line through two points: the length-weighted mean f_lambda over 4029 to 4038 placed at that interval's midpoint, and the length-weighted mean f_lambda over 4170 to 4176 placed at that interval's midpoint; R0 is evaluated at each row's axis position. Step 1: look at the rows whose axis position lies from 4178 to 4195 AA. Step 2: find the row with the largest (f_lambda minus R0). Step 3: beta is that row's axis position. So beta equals 4192.54 AA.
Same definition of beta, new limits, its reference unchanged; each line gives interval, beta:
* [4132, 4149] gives 4138.83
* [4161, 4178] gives 4161.76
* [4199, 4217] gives 4209.95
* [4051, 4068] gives 4052.07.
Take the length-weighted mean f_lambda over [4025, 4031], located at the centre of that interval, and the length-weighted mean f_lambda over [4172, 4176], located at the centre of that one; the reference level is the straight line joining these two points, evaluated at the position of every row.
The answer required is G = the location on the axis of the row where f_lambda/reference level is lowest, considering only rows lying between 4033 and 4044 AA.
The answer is 4033.45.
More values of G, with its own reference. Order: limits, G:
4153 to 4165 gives 4154.10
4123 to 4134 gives 4133.11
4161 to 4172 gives 4171.35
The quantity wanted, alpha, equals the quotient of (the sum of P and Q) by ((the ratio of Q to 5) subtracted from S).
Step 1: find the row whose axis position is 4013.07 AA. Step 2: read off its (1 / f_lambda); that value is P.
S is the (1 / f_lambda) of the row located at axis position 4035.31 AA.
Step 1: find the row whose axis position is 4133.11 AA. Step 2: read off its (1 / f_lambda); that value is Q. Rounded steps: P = 0.72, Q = 0.84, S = 0.91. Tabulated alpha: 2.11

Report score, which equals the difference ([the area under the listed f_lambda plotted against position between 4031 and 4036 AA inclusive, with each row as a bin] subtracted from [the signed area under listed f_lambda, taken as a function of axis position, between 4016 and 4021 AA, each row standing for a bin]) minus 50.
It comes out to -47.8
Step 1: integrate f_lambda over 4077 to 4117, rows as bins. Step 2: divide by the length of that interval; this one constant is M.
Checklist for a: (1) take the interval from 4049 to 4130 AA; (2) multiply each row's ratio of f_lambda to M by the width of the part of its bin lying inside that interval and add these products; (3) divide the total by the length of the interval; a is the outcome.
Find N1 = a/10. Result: 0.092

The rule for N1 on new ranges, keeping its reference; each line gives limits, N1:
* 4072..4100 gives 0.099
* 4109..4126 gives 0.100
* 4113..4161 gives 0.095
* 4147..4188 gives 0.098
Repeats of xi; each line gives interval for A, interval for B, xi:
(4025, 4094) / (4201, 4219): 0.00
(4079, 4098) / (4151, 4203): 0.11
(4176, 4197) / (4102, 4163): 0.21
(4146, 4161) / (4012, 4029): -0.06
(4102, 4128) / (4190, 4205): 0.16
